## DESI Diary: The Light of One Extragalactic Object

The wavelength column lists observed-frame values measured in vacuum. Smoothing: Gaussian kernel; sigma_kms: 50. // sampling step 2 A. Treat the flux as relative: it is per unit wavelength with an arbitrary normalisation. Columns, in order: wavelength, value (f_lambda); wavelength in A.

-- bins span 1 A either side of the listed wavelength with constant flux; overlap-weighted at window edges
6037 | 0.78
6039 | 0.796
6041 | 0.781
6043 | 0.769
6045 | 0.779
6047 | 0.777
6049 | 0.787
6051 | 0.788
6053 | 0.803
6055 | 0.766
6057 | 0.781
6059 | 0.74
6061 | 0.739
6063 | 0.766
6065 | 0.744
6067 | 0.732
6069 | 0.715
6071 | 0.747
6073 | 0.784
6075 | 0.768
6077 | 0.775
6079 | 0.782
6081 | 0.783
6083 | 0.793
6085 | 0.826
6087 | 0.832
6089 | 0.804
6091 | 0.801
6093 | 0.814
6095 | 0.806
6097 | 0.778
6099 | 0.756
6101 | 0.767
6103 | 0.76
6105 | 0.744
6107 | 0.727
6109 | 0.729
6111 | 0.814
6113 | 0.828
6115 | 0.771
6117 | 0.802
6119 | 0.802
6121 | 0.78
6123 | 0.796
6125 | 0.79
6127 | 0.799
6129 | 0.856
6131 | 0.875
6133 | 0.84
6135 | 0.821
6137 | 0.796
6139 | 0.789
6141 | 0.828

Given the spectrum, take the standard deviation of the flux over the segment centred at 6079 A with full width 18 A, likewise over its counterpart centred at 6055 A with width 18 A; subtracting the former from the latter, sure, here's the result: -0.005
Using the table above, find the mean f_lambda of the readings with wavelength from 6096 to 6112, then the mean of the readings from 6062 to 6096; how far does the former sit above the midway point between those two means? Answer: -0.011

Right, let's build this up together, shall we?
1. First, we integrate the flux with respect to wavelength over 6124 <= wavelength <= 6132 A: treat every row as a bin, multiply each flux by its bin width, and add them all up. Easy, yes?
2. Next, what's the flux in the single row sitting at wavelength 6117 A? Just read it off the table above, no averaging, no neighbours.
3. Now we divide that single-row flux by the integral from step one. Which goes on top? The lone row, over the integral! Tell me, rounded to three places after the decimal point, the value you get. 0.121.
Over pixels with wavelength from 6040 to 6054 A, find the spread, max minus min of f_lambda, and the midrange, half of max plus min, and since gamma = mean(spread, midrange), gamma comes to 0.410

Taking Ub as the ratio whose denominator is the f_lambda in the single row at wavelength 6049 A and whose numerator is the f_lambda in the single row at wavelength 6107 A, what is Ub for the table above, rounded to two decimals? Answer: 0.92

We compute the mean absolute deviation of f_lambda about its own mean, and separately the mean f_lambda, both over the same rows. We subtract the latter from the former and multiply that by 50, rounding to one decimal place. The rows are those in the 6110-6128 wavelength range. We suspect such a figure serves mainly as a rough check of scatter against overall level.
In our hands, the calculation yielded -39.3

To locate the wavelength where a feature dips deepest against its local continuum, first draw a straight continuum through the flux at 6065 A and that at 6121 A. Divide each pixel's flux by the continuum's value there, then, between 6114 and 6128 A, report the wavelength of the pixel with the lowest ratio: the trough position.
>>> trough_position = 6115 A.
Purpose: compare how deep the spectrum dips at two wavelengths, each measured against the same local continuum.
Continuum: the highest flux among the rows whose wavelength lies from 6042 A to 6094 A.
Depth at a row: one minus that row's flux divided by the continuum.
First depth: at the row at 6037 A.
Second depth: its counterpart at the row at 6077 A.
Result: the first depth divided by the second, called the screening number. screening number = 0.9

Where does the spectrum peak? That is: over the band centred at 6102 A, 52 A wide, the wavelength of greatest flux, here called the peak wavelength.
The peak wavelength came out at 6087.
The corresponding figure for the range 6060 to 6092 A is 6087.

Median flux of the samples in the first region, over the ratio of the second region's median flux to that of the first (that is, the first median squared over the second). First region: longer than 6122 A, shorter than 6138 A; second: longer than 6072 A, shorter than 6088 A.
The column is 0.84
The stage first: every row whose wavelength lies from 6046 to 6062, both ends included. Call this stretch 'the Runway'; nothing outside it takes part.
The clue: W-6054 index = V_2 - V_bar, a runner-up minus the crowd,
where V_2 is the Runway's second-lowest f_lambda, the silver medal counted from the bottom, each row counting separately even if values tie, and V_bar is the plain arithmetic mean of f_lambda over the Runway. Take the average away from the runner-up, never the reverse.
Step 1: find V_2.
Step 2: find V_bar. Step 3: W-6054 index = -0.033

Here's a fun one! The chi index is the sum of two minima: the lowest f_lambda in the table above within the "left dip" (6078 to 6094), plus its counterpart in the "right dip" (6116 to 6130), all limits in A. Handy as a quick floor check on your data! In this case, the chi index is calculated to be 1.56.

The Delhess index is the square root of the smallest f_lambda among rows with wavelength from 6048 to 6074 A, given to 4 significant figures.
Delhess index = 0.8456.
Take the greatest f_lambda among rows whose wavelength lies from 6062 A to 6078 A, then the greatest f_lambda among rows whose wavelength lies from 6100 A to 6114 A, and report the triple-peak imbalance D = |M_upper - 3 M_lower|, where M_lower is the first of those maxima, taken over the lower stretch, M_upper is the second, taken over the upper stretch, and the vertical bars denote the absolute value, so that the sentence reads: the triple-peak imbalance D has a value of 1.52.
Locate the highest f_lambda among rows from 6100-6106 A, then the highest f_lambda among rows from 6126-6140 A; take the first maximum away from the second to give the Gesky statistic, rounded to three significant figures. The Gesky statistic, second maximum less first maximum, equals 0.108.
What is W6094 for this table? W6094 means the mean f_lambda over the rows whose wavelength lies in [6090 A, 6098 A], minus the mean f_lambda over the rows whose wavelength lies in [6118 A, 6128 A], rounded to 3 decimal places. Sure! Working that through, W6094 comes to 0.006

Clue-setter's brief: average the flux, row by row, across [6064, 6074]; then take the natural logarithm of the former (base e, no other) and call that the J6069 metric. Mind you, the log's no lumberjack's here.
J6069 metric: -0.295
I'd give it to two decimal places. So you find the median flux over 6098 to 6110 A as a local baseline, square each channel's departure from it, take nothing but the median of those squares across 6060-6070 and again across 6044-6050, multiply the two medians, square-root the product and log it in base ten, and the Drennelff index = -3.33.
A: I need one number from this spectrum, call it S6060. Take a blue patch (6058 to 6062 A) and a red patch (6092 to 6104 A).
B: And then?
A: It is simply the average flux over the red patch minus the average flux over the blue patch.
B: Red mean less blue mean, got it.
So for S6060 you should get 0.04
